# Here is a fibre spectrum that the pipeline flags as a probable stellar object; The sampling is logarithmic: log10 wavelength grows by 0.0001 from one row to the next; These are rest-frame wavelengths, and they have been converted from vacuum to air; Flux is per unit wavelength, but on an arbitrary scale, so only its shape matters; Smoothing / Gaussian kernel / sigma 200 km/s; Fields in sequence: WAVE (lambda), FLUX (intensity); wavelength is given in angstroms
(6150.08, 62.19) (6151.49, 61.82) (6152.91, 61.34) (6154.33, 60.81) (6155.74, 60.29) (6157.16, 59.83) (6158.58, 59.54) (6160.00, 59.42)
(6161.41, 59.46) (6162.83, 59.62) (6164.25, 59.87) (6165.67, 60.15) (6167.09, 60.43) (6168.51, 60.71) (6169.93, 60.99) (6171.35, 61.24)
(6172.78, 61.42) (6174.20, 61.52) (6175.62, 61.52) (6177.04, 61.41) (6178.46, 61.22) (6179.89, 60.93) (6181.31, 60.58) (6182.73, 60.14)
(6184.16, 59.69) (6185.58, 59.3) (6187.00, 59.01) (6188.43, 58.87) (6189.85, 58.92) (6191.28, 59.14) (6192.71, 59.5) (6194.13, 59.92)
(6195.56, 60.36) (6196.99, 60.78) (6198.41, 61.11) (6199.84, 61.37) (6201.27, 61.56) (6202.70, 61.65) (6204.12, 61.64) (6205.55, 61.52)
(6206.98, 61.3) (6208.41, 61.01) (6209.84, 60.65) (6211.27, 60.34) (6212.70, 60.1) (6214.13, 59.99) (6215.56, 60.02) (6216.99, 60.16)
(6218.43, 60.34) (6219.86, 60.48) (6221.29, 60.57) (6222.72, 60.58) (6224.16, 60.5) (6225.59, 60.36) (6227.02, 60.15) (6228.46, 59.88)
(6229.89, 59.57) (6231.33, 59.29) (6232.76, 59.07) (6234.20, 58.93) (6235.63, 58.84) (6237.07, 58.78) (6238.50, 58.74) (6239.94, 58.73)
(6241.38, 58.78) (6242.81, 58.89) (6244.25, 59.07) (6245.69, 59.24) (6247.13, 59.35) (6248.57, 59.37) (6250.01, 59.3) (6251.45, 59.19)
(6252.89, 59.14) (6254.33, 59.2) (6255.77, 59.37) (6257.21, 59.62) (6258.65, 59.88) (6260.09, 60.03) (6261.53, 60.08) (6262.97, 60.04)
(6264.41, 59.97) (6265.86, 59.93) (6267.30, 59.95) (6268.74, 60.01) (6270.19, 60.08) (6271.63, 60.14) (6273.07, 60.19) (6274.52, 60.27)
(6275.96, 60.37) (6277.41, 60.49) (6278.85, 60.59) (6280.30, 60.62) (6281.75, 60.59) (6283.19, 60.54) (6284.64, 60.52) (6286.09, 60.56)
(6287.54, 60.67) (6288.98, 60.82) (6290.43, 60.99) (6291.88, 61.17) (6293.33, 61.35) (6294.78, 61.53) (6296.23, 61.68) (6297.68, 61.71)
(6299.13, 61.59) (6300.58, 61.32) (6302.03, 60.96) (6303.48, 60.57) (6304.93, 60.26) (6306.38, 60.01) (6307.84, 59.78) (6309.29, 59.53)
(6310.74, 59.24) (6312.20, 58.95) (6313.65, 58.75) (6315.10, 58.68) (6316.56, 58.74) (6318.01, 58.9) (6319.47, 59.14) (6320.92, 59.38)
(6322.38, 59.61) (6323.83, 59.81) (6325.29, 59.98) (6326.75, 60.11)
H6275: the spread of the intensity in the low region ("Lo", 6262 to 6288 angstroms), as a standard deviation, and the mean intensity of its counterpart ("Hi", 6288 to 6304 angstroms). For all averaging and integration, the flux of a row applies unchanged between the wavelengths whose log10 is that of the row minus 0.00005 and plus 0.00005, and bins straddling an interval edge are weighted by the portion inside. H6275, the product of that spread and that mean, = 16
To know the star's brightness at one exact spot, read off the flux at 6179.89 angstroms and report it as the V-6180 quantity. 60.93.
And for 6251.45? 59.19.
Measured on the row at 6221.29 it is 60.57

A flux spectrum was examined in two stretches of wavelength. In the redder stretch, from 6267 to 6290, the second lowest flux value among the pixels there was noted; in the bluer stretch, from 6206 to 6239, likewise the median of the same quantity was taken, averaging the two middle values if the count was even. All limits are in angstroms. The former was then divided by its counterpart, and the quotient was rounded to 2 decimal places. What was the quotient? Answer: 1.00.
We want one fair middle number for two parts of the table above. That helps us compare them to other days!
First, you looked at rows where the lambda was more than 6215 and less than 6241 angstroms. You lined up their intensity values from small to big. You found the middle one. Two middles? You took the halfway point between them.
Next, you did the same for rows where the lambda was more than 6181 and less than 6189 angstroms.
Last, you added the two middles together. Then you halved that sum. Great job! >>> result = 59.7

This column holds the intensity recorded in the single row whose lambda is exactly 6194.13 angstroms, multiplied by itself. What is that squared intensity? 3590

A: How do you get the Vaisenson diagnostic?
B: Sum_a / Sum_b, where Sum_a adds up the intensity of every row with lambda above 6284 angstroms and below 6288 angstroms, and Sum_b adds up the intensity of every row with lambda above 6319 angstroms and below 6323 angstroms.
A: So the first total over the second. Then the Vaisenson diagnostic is 1.020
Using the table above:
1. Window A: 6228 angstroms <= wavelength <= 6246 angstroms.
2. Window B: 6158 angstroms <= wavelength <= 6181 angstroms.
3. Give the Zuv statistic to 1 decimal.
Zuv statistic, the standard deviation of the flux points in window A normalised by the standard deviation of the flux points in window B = 0.4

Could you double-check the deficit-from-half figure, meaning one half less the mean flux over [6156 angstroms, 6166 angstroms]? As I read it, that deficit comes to -59.2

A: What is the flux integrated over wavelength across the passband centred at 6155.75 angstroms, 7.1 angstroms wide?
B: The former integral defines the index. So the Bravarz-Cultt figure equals 428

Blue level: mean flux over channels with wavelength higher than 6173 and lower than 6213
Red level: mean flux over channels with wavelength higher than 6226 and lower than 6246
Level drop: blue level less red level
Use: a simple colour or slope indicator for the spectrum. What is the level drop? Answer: 1.40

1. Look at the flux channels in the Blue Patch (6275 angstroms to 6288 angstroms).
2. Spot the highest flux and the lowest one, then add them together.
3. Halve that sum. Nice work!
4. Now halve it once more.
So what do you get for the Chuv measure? 30.3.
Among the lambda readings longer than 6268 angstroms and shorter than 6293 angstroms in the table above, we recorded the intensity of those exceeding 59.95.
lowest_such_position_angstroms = 6268.74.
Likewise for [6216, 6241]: 6216.99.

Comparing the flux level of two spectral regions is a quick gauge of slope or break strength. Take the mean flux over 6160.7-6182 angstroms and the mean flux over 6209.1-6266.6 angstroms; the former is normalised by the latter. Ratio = 1.02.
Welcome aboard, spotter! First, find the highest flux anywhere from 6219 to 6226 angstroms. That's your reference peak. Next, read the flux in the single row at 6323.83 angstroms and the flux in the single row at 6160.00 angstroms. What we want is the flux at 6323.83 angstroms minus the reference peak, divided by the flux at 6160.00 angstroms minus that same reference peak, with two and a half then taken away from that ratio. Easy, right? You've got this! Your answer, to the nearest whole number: -2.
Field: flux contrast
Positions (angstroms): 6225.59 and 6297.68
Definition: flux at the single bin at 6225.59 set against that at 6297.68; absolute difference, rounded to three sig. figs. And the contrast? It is 1.35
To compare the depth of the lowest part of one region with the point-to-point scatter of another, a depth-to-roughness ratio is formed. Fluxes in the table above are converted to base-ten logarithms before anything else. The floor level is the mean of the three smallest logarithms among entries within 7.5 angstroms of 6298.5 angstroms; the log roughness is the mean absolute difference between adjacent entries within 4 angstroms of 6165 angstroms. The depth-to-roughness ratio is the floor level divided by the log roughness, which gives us 986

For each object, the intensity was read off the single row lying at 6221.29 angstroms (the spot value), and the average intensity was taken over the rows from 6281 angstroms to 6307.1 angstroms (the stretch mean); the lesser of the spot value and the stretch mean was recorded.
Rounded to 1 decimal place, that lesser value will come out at 60.6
